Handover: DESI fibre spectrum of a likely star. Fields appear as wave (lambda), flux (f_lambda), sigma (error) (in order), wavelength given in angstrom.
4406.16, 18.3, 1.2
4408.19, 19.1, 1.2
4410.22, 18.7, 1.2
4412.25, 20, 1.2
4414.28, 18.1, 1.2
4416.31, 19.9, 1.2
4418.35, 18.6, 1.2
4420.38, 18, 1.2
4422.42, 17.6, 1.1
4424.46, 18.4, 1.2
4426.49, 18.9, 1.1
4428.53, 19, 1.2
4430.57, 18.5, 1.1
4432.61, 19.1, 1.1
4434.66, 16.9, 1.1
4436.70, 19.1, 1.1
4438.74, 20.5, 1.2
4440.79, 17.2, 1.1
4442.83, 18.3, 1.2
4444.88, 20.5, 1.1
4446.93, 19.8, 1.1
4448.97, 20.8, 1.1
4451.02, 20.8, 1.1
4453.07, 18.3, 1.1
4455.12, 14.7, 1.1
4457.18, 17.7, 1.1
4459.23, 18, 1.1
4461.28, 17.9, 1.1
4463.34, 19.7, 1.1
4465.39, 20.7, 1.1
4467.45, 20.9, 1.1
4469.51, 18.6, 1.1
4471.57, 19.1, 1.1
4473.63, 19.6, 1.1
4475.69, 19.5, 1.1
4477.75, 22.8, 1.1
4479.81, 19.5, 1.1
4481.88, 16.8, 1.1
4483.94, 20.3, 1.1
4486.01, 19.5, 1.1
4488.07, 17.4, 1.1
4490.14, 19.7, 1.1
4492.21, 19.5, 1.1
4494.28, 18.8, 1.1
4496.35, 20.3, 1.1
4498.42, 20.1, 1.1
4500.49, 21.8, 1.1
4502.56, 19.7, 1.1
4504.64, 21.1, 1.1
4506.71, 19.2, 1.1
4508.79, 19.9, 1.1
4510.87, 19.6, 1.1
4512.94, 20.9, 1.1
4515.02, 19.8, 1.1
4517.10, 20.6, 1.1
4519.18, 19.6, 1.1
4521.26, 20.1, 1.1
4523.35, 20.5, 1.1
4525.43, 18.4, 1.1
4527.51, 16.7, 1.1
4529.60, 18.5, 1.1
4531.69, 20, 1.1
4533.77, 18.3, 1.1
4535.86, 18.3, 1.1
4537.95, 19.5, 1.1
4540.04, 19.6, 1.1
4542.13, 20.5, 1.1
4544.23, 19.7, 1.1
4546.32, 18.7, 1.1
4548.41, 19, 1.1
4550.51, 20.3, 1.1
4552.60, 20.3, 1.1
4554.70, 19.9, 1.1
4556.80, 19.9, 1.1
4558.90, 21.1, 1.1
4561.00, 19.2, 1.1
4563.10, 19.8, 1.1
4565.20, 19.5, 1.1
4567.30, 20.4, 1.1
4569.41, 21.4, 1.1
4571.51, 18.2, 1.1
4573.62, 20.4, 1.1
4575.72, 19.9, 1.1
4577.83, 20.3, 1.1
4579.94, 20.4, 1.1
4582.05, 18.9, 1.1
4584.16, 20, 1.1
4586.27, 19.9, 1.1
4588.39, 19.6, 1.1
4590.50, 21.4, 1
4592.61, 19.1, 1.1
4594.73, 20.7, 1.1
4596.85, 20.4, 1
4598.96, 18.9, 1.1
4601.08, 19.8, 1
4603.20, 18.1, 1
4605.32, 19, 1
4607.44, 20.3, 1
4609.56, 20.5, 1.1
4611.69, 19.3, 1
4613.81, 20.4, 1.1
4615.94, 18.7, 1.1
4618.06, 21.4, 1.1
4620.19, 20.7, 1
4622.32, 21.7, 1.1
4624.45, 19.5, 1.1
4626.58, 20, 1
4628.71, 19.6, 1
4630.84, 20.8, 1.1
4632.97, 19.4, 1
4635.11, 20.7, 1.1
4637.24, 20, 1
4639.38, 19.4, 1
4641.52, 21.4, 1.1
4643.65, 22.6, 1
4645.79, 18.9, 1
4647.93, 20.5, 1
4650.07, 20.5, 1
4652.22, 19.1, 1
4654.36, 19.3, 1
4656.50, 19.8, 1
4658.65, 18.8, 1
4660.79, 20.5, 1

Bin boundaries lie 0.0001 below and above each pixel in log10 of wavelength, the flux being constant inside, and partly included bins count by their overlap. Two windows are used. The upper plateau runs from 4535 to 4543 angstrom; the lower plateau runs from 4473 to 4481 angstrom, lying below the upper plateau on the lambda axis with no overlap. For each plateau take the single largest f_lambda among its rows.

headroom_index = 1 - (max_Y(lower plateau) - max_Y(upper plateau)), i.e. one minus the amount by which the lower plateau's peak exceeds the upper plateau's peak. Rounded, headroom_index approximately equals -1.3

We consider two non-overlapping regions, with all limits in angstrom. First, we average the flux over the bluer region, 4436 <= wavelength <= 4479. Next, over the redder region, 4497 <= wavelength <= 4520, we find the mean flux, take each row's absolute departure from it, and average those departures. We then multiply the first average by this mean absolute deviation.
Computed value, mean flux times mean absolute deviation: 12.5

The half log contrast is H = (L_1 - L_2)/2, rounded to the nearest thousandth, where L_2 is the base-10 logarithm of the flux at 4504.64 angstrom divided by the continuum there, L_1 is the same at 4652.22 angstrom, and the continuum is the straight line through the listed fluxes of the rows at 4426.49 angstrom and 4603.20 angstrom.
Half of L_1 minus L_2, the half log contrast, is -0.014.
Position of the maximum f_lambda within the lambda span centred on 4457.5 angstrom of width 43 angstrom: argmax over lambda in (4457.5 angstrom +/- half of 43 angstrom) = 4477.75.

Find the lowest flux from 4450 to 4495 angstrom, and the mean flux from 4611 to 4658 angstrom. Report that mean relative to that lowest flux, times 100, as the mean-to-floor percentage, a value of 137.2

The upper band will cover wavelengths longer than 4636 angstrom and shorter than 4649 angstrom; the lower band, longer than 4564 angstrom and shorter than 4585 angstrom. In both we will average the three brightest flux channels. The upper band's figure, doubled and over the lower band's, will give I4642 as 2.07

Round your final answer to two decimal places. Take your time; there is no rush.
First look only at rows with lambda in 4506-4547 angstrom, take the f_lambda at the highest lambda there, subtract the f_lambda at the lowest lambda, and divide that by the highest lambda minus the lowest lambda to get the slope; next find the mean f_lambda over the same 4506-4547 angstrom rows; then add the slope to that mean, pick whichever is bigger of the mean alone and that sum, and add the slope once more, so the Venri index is 19.41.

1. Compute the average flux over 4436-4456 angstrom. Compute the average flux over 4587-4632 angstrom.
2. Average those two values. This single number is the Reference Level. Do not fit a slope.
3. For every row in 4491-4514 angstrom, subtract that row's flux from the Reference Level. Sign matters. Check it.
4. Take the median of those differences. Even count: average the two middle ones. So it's -0.4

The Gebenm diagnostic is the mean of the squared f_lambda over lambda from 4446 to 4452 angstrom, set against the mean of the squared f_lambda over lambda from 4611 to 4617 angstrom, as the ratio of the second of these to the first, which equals 0.91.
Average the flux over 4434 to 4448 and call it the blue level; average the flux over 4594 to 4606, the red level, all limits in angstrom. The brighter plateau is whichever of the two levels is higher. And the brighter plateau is 19.5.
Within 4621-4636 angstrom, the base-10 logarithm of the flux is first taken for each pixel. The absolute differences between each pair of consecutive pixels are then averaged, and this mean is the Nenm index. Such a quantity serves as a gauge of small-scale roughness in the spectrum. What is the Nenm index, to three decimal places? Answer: 0.025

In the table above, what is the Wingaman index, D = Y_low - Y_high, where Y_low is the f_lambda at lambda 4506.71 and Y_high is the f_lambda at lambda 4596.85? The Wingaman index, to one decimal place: -1.2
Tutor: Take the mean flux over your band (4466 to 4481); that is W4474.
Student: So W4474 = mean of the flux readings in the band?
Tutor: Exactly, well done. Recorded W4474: 20.0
